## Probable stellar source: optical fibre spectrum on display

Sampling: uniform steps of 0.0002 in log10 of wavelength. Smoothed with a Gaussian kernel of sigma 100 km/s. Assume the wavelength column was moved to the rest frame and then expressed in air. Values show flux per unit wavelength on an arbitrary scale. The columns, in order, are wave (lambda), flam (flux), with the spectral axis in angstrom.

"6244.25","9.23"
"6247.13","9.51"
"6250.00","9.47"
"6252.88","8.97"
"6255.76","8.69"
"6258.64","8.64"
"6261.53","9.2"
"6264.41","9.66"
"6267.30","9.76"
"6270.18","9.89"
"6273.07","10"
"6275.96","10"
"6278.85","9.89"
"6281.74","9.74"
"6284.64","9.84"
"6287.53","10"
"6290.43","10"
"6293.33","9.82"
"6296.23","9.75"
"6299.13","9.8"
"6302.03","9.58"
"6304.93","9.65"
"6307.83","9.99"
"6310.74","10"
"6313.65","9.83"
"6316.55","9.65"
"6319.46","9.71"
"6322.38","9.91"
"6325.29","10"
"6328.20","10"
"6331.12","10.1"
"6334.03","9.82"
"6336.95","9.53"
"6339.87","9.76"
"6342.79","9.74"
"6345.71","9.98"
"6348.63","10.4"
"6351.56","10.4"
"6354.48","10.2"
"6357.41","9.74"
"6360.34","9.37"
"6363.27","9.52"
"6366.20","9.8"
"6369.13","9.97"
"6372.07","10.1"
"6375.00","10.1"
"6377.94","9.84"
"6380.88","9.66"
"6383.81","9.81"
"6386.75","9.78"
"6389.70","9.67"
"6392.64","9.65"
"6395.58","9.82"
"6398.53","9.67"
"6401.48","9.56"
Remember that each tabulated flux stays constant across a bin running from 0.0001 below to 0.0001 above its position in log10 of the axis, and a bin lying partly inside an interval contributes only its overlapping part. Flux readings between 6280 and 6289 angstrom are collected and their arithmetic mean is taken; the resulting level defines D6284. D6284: 9.9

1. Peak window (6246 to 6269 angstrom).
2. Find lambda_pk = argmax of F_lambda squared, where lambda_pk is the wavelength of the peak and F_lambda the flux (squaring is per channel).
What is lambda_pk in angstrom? 6267.30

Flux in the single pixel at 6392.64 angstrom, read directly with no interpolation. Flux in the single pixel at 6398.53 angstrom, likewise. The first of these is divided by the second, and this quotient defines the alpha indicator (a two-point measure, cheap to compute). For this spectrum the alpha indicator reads 1.00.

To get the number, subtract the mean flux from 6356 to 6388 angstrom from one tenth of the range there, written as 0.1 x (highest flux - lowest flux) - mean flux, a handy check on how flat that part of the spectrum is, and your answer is -9.72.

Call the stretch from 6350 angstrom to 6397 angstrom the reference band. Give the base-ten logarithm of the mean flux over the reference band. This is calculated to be 0.9930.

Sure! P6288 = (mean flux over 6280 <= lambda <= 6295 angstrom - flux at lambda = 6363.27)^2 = 0.13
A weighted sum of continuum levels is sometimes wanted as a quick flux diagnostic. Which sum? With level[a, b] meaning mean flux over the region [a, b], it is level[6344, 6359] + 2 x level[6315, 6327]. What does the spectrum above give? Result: 29.8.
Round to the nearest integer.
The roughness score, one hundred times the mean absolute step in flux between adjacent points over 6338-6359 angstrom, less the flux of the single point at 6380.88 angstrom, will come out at 13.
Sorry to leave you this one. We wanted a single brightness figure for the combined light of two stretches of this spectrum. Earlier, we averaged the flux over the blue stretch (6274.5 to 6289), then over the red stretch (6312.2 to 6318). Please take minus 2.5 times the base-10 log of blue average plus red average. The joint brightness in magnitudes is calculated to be -3.233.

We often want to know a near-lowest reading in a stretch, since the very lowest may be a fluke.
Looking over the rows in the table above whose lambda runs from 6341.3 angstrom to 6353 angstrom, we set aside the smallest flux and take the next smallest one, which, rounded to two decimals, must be 9.98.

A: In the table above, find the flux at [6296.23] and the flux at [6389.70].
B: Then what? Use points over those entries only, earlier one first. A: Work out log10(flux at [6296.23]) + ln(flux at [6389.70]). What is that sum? 3.26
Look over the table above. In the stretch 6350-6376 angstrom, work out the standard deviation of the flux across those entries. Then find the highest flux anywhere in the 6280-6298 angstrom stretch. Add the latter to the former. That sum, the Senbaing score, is 10.3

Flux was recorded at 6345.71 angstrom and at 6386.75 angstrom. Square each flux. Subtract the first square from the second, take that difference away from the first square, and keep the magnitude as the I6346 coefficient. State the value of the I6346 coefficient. 104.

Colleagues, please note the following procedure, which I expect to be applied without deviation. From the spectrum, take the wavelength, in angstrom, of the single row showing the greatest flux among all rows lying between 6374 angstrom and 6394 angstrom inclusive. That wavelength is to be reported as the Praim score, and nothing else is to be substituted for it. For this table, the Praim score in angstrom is 6375.00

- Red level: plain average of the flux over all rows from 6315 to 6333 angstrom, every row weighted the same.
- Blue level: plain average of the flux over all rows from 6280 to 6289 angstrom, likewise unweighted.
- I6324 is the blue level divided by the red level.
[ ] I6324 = 1.00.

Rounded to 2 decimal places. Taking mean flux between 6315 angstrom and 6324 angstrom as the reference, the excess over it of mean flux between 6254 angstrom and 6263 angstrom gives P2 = -0.91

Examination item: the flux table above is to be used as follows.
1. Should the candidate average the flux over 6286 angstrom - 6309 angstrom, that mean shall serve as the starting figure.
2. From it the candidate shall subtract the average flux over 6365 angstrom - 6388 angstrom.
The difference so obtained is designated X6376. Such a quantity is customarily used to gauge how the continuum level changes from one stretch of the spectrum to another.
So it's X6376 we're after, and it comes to -0.06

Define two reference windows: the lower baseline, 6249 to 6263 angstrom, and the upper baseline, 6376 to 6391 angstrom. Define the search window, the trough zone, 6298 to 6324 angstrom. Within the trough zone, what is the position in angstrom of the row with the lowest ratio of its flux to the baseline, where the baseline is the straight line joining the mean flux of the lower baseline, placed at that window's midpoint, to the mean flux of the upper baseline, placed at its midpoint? 6316.55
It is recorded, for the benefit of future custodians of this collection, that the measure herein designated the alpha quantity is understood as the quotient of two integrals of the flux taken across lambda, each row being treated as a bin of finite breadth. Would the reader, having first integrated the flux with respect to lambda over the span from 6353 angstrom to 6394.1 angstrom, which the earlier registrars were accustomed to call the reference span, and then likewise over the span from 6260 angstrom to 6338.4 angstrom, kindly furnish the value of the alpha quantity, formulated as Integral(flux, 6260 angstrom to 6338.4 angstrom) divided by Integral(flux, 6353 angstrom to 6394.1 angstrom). 1.9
